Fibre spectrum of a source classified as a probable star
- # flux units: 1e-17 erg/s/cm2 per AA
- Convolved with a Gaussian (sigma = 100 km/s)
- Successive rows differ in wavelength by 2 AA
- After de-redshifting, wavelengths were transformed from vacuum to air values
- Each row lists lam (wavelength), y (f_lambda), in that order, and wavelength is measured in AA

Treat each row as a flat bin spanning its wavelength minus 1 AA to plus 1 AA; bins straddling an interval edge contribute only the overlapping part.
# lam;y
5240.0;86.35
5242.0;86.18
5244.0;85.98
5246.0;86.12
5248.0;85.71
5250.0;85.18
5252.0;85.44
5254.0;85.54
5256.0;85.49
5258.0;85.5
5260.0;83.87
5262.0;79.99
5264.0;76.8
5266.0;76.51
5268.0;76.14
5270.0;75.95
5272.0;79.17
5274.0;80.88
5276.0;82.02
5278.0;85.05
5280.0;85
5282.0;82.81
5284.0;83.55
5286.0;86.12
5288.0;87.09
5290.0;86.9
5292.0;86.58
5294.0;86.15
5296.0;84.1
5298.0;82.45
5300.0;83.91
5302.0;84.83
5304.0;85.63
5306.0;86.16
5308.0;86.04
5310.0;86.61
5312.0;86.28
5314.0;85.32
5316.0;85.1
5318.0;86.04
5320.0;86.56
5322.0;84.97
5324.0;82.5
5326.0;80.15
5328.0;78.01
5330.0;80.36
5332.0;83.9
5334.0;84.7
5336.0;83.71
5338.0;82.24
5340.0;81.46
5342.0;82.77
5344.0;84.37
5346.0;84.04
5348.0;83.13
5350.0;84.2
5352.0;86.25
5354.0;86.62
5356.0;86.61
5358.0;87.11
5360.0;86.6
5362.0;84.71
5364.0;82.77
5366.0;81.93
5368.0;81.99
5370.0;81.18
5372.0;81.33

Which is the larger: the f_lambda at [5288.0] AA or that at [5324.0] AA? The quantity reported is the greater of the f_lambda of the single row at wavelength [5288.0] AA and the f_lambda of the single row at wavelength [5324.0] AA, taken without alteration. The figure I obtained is 87.1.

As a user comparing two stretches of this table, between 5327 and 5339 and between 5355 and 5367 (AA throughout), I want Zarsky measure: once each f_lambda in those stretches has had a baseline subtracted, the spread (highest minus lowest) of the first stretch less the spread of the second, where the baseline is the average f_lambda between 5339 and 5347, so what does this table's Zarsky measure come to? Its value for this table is 1.5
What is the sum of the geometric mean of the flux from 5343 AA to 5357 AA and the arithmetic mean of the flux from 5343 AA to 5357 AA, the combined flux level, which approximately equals 170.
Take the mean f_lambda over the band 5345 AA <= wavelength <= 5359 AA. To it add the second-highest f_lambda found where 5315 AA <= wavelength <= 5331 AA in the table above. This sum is 171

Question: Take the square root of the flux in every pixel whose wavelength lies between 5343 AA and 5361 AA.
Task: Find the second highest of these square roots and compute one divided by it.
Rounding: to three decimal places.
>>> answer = 0.107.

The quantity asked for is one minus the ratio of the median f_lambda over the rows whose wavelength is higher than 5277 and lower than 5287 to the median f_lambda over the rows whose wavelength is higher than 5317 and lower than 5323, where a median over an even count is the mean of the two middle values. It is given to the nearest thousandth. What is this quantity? 0.012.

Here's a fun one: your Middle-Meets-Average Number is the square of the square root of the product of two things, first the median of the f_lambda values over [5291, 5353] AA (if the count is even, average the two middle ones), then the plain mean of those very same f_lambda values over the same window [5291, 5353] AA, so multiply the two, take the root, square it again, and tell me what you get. 7099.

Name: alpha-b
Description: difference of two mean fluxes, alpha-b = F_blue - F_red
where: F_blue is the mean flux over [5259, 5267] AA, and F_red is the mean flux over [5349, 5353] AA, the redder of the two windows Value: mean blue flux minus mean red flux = -6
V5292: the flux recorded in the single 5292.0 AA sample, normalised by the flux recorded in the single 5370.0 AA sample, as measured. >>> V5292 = 1.07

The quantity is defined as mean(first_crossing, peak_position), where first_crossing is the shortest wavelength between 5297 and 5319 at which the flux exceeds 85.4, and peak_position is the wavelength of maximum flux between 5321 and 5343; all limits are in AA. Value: 5313 AA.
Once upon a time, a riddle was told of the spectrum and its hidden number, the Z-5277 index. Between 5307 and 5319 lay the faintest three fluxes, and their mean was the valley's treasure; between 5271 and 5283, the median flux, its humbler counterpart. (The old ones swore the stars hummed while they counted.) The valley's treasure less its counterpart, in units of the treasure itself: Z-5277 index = 0.04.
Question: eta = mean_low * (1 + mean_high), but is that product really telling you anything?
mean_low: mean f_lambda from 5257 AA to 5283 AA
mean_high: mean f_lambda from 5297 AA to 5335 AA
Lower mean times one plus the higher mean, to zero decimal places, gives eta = 6878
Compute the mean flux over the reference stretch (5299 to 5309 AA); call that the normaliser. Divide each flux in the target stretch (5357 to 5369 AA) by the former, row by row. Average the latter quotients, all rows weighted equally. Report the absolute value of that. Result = 0.987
